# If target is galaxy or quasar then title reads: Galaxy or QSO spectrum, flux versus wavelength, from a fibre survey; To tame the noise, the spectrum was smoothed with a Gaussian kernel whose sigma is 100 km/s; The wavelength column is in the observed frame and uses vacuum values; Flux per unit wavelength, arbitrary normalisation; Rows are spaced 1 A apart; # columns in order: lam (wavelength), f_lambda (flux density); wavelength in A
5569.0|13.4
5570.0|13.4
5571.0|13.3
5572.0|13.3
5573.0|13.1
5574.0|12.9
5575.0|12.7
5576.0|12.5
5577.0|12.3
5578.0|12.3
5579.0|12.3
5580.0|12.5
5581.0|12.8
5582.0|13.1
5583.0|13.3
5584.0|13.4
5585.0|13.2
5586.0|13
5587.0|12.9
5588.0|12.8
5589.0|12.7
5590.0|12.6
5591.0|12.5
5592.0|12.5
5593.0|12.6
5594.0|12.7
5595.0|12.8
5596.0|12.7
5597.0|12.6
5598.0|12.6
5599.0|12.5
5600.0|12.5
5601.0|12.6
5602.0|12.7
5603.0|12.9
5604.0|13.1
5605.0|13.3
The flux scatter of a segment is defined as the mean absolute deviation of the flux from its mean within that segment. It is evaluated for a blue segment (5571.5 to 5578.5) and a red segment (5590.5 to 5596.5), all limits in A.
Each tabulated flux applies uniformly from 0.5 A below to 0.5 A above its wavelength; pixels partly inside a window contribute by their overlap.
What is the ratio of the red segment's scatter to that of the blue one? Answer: 0.31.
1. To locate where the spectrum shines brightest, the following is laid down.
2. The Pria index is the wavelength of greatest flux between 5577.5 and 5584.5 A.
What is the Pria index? 5584.0 A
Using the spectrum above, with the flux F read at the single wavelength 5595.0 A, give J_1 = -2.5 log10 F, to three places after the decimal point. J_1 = -2.768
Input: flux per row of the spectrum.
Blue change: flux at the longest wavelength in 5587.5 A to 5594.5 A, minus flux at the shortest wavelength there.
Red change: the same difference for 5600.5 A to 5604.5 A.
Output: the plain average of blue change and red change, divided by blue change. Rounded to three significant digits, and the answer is -2.00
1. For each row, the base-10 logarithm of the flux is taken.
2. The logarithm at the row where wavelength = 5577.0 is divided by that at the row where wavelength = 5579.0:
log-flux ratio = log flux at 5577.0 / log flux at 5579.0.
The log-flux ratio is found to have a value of 1.00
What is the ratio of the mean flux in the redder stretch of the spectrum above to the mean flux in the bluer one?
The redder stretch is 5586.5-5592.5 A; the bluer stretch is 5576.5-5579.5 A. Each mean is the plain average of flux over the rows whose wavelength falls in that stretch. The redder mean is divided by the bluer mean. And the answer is 1.03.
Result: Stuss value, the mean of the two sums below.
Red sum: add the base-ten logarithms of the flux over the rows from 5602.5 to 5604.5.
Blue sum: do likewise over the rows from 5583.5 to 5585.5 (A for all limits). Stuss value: 2.24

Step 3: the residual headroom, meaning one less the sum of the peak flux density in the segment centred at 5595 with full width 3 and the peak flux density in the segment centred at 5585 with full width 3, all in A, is -25.2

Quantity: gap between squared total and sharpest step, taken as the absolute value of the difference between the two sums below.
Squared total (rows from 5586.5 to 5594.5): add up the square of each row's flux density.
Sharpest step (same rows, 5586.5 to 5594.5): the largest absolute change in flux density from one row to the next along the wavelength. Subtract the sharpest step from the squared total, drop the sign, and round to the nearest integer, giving 1283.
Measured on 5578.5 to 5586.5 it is 1342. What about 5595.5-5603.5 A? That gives 1278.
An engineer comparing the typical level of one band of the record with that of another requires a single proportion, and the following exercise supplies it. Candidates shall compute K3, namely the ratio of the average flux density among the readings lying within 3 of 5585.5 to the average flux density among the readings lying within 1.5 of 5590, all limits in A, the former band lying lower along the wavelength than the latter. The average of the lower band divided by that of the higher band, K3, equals 1.04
